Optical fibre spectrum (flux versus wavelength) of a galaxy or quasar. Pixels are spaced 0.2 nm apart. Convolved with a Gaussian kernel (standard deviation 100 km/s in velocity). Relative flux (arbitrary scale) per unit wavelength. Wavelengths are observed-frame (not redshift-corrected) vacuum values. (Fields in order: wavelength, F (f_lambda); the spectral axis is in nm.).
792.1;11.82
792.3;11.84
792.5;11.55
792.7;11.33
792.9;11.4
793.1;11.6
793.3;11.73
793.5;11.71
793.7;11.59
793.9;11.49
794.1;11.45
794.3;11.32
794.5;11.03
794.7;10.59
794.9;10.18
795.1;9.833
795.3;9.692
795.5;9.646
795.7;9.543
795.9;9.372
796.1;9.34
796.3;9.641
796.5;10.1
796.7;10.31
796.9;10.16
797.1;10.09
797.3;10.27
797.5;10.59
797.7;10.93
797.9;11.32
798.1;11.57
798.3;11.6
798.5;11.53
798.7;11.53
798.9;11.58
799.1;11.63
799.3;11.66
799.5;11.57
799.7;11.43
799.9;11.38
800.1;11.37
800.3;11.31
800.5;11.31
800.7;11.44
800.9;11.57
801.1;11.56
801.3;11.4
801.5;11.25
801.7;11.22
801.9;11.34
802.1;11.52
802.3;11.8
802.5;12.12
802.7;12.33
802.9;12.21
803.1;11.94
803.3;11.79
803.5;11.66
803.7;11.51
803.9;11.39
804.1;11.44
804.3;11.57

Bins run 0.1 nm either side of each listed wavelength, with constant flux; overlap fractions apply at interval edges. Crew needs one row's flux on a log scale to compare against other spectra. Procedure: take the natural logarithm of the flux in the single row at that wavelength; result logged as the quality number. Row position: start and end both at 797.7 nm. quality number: 2.39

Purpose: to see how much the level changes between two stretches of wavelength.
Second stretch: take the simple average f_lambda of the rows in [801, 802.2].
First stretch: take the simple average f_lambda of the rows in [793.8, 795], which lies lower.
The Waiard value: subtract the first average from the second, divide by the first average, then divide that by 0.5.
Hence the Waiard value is 0.07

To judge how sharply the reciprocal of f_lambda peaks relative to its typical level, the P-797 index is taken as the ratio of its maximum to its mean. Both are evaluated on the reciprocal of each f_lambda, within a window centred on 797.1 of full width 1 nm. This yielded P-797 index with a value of 1.019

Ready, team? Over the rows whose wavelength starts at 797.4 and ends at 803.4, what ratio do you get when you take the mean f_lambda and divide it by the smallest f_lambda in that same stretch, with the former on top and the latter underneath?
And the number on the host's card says 1.09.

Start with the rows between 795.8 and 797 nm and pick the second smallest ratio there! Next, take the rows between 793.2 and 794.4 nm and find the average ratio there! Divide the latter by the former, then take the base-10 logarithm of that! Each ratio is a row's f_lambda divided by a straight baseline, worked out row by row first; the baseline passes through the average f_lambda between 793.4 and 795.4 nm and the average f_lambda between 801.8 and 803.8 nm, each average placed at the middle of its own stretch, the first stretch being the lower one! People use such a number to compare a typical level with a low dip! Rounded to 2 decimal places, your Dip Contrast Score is 0.10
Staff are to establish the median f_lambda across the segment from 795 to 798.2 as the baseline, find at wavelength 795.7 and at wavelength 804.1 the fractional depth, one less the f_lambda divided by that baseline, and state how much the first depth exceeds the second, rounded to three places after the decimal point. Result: 0.188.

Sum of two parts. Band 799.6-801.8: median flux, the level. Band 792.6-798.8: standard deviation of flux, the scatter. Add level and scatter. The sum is 12.2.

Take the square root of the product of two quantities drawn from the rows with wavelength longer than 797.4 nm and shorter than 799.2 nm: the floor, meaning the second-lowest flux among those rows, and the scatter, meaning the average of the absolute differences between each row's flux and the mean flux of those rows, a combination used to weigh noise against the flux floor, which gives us 1.74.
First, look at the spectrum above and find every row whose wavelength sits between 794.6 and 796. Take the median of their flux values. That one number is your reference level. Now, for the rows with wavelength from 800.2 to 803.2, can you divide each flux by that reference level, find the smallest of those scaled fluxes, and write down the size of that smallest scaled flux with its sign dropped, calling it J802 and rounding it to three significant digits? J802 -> 1.16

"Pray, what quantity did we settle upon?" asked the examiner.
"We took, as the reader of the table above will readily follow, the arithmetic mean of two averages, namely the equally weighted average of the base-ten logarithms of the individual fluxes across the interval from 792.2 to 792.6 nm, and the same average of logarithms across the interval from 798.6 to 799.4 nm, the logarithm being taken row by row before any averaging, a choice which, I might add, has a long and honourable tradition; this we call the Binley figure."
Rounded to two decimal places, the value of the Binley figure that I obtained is 1.07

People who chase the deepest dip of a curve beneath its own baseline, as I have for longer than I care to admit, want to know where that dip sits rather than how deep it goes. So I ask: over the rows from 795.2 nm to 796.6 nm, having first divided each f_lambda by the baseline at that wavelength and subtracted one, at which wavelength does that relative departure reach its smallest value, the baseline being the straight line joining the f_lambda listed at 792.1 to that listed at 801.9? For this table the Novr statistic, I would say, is 796.1 nm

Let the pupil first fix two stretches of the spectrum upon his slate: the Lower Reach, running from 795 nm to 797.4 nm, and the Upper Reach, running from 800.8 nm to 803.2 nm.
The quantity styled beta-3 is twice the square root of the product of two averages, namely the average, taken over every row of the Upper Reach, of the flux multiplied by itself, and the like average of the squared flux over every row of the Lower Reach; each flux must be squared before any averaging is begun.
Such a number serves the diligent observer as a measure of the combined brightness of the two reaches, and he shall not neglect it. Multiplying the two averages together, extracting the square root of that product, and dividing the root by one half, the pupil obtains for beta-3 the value 230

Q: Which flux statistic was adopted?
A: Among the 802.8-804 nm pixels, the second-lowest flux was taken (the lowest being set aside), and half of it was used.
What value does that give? 5.755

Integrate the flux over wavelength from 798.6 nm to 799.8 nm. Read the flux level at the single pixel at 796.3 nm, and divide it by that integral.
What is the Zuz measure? 0.69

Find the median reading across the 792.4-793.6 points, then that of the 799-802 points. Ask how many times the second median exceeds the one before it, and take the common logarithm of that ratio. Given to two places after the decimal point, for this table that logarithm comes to -0.01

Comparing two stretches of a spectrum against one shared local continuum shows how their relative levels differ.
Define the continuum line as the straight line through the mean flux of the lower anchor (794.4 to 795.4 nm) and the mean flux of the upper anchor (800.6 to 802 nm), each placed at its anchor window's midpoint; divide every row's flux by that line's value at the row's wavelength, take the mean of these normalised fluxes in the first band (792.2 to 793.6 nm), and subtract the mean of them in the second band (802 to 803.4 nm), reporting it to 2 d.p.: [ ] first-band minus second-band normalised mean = 0.14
